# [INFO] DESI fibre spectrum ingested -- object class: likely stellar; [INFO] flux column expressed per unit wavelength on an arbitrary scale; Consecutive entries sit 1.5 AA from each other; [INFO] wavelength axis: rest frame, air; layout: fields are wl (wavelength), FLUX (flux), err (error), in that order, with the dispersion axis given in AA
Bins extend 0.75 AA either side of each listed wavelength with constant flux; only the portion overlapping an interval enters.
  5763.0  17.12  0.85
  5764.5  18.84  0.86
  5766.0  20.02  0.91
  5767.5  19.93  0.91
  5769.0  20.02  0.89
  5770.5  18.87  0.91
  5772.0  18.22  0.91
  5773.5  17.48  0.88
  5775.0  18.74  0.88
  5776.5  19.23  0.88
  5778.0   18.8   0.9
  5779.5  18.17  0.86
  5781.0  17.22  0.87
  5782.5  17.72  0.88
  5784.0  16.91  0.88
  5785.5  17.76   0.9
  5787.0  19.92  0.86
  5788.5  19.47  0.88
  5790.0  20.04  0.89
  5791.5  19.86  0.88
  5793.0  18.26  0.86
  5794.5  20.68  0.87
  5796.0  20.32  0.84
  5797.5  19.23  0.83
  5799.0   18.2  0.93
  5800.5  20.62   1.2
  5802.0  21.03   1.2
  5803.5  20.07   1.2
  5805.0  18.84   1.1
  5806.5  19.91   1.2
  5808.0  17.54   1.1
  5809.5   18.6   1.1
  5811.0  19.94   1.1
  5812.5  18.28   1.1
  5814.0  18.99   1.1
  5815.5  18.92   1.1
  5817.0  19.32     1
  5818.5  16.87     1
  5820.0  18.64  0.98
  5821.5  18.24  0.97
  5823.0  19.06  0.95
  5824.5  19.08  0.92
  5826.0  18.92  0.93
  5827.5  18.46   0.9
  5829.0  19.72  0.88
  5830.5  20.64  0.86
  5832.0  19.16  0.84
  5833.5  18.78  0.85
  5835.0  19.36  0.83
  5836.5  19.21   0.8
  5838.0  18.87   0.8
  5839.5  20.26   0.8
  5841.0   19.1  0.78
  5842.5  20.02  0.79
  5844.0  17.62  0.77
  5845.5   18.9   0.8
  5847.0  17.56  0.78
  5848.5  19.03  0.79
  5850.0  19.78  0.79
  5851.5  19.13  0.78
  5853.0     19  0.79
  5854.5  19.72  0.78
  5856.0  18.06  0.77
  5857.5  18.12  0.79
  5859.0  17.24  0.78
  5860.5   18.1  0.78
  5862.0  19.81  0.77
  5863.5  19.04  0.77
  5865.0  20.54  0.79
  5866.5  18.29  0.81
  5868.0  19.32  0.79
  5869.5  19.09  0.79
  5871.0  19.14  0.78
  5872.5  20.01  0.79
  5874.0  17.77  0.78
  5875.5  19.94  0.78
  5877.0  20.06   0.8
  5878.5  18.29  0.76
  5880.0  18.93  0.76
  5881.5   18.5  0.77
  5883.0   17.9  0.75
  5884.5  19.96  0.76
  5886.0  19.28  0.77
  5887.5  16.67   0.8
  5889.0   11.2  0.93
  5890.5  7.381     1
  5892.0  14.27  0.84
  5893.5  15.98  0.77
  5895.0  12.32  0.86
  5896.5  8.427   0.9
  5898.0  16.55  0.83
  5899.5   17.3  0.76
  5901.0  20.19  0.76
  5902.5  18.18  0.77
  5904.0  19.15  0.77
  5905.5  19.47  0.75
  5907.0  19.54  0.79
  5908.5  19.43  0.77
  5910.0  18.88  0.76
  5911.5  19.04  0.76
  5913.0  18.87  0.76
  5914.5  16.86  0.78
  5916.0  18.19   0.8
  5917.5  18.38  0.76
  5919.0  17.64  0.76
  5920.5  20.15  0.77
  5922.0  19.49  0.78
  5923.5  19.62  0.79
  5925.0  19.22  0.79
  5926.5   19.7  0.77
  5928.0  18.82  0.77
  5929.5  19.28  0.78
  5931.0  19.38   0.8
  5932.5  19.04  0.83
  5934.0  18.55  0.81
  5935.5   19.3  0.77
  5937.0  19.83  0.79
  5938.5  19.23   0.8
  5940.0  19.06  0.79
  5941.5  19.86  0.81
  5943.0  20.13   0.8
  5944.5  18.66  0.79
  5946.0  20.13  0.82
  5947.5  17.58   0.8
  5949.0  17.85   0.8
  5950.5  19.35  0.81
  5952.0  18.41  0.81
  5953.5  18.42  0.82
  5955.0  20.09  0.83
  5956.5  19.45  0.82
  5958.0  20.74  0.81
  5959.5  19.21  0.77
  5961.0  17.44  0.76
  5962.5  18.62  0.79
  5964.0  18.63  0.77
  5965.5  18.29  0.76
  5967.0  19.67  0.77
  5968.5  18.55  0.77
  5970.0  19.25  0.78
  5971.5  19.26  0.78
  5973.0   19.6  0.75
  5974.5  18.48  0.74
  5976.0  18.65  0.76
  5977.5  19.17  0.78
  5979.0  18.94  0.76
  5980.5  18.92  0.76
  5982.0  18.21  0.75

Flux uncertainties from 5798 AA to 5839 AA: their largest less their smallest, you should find 0.40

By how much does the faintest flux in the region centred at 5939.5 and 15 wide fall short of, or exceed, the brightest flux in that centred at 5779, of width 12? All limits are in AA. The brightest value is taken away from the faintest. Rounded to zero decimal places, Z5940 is -1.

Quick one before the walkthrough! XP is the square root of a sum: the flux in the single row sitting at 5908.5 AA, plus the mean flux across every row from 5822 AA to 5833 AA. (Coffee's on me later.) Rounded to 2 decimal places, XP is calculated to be 6.22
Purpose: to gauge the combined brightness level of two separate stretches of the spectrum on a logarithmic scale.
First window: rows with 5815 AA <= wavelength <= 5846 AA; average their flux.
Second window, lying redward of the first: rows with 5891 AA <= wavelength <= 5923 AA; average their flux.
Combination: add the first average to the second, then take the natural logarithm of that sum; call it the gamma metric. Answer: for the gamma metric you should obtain 3.60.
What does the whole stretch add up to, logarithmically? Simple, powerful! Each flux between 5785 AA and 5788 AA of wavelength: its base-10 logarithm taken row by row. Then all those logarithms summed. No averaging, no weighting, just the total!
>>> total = 2.55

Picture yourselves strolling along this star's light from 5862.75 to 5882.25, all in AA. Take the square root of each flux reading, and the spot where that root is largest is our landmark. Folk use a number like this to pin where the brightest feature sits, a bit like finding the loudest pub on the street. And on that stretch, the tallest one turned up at 5865.0 AA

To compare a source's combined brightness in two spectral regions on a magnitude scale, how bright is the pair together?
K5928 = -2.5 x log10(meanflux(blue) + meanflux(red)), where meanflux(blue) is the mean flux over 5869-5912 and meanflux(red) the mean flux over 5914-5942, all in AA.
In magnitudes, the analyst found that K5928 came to -3.90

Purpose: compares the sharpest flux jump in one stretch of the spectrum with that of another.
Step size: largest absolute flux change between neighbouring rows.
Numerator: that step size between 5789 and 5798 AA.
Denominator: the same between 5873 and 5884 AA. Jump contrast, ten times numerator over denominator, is 11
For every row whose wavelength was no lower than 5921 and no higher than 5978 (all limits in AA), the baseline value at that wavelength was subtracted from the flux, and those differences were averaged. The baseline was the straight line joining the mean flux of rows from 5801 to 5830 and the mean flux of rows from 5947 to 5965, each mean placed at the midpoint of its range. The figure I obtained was 0.28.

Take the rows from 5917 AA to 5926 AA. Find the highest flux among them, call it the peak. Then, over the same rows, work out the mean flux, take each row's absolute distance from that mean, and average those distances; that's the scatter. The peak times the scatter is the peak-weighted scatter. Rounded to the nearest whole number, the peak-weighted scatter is 14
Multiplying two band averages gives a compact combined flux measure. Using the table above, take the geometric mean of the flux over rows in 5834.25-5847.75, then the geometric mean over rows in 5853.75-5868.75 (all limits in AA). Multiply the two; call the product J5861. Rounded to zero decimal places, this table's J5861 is 357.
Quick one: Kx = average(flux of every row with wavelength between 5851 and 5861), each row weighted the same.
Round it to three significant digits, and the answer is 18.5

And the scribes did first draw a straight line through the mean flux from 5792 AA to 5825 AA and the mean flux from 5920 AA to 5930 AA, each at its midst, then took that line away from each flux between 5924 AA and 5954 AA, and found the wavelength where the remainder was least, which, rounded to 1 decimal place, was 5947.5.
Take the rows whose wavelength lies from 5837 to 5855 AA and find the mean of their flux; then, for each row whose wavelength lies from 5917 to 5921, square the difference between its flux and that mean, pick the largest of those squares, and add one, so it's 3.1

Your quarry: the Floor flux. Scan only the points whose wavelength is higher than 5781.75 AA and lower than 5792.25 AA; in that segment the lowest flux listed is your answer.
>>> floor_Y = 16.91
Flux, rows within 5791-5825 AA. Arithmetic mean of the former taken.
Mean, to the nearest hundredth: 19.15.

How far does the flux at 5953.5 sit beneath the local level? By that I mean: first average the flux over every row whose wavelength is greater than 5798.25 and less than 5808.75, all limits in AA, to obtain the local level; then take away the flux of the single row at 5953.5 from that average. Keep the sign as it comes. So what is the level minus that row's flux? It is 1.04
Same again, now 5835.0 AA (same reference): 0.10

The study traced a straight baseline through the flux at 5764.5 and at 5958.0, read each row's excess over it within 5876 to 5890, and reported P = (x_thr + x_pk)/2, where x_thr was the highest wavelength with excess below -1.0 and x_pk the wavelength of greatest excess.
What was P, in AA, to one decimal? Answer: 5883.0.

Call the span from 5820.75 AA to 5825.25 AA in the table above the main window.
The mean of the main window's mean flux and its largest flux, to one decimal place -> 18.9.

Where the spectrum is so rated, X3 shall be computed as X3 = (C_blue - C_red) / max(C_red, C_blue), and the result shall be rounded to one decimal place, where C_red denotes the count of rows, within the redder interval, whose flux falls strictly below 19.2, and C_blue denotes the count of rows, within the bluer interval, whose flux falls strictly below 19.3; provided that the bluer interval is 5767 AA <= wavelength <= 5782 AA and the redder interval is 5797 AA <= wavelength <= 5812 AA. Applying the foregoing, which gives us 0.5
